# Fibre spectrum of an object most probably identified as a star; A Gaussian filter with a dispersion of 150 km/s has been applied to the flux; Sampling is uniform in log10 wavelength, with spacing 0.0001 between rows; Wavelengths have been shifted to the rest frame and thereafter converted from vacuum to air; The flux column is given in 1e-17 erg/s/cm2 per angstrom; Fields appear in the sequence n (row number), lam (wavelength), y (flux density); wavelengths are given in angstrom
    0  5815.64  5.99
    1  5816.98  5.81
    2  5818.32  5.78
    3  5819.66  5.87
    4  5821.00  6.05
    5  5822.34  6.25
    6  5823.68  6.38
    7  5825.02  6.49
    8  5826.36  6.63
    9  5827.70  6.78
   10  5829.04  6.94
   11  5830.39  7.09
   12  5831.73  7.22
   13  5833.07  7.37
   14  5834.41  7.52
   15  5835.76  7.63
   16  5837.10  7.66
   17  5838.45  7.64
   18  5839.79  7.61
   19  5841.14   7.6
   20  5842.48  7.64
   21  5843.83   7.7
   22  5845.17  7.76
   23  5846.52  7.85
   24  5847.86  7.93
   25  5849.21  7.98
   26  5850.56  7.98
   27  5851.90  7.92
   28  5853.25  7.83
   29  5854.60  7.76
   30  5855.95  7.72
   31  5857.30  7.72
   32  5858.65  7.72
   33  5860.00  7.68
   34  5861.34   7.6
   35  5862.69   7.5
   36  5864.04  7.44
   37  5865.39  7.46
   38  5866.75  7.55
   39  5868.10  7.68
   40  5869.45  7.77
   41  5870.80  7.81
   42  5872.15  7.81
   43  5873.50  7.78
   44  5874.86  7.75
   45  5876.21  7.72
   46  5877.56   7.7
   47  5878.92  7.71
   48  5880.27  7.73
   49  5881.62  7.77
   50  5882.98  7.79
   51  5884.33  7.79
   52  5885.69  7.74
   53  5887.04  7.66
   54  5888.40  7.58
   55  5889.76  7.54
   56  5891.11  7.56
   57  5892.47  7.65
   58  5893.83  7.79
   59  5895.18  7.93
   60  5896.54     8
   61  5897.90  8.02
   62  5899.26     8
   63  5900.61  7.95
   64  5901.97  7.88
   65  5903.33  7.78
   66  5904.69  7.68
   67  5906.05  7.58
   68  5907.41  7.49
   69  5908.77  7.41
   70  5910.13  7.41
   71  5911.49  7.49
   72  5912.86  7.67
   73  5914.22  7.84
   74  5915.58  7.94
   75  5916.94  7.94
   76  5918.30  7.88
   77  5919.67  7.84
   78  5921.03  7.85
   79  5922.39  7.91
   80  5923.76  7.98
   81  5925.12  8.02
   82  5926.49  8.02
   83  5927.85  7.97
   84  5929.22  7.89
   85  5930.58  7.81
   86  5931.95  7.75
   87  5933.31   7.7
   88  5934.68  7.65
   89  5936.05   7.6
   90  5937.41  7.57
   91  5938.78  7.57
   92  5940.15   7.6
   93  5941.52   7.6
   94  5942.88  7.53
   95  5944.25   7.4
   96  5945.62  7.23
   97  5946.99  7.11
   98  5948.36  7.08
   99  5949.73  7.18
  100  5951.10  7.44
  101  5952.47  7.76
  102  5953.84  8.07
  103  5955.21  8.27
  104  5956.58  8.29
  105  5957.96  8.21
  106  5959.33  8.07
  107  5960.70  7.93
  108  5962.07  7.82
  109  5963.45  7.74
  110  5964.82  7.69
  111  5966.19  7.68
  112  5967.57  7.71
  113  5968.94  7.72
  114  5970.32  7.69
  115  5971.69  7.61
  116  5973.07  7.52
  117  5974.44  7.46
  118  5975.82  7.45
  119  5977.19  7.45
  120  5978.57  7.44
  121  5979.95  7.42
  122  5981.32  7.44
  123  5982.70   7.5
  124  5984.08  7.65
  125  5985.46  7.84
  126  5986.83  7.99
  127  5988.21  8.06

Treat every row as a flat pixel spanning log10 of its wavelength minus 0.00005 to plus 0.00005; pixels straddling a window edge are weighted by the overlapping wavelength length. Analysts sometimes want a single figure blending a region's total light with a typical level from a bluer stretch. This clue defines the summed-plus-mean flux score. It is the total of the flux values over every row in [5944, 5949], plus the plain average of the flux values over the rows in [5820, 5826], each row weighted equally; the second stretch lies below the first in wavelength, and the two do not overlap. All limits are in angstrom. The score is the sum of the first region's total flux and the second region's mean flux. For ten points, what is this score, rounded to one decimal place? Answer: 35.1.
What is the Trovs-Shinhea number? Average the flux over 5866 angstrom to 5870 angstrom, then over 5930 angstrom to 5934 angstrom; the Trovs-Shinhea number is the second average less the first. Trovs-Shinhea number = 0.1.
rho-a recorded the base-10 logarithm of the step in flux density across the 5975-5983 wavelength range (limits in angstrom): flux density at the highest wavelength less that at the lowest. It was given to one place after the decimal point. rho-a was -1.3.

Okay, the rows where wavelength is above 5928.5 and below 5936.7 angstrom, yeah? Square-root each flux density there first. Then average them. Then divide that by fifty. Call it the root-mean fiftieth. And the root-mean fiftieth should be 0.0556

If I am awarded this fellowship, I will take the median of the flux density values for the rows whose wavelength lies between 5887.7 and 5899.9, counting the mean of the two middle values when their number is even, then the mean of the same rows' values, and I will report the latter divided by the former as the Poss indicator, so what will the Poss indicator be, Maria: 0.999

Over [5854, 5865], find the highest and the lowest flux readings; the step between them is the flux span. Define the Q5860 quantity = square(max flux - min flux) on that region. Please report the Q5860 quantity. 0.10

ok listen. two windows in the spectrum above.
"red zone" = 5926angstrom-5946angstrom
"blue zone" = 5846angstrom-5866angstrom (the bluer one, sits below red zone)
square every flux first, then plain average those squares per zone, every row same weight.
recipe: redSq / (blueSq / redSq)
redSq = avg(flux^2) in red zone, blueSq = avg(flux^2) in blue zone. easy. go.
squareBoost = 58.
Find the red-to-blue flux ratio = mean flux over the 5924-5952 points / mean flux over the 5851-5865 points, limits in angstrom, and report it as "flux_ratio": 0.99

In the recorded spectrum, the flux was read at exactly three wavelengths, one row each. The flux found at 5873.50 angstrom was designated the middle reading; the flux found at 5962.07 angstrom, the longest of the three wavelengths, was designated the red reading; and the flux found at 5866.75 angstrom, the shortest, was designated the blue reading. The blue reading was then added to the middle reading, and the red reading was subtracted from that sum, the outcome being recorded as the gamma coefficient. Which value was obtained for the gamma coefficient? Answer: 7.5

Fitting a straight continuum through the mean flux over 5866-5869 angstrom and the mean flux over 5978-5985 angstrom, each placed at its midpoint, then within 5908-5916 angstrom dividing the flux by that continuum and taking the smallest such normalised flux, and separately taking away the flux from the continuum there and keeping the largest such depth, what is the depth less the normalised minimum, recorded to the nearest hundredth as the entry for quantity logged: -0.82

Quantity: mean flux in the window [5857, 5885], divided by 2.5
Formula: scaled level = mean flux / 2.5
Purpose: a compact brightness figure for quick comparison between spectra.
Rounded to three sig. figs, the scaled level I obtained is 3.08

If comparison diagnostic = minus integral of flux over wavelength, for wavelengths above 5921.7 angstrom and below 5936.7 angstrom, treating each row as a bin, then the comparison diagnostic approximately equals -118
